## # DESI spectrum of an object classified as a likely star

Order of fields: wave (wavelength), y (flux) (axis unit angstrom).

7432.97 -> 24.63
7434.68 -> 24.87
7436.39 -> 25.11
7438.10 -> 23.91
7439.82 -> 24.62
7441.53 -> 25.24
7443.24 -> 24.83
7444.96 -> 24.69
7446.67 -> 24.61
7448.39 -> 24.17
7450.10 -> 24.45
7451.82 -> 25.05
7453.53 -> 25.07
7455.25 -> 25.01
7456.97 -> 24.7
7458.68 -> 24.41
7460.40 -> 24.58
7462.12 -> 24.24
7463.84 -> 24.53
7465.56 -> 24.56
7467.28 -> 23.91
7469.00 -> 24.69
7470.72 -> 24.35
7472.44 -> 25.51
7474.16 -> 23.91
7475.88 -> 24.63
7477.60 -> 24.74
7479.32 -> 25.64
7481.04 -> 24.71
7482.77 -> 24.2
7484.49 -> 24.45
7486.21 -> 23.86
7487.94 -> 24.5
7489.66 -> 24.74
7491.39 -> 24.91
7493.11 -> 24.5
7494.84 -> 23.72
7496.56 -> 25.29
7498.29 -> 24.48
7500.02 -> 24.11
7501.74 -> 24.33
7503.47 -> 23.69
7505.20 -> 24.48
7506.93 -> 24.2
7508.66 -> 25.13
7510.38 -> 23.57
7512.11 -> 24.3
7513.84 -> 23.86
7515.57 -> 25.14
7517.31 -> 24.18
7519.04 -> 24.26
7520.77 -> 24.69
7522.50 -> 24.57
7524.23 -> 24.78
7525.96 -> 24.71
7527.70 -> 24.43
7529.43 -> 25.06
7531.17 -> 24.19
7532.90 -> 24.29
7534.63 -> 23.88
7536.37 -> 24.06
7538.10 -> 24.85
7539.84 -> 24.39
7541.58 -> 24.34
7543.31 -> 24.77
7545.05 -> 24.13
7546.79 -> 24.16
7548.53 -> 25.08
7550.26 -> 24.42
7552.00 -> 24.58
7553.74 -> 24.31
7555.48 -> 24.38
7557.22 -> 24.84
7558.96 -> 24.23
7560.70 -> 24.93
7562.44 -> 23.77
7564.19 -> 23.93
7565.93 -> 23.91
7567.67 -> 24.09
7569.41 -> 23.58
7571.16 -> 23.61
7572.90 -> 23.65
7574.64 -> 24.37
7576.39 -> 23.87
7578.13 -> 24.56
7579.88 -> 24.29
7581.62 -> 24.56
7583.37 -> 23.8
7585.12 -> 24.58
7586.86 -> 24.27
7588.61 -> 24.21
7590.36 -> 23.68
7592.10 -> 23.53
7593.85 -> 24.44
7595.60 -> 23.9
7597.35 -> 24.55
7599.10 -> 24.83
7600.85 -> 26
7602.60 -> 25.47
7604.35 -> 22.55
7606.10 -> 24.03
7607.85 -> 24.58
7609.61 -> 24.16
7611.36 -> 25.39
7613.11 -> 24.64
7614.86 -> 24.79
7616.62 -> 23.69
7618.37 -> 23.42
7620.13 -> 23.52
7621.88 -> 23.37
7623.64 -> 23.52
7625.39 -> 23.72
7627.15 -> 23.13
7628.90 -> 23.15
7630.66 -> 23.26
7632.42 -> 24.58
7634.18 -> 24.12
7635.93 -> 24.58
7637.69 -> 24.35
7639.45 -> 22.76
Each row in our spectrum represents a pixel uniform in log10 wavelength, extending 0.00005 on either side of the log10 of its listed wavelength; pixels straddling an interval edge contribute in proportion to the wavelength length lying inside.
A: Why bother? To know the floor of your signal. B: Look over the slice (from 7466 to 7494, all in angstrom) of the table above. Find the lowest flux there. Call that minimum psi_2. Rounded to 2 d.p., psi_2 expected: 23.86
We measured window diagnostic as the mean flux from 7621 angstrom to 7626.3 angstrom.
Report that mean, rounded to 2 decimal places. 23.54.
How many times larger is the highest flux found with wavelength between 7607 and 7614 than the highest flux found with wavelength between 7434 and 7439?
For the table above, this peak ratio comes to 1.01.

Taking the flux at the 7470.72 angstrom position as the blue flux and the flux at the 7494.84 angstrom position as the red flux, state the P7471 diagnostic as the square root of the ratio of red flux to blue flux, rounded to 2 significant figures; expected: 0.99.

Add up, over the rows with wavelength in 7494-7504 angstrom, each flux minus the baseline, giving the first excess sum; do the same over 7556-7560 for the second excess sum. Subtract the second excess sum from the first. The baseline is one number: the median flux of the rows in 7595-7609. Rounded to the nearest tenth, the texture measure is -1.7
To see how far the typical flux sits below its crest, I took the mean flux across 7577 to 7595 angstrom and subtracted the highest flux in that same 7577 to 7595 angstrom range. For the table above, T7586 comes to -0.39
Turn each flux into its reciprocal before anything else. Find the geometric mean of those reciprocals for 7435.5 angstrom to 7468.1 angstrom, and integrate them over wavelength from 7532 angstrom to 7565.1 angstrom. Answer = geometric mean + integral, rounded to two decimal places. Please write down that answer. 1.40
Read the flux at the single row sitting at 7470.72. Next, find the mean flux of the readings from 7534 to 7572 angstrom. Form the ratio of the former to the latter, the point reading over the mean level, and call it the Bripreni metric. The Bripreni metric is 1.00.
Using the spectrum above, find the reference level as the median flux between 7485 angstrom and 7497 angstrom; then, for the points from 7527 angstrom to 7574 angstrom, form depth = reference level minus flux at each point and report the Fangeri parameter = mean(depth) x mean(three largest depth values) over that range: 0.19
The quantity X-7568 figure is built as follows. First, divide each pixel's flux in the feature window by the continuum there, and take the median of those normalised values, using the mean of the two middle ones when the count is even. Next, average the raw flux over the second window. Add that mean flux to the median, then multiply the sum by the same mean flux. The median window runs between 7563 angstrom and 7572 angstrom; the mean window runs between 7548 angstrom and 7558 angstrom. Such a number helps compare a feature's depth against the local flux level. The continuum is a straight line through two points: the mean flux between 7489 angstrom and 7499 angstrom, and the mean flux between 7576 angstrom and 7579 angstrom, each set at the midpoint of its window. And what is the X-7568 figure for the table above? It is 629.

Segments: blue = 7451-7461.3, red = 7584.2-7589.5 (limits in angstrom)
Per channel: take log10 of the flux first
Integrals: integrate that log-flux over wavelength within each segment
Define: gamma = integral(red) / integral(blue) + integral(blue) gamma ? 14.9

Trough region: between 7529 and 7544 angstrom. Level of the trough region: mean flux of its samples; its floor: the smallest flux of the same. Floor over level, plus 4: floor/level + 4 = 4.98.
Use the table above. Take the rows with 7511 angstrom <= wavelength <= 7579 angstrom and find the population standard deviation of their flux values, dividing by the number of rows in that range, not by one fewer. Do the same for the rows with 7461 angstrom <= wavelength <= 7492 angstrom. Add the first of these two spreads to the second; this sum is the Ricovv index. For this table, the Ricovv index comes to 0.88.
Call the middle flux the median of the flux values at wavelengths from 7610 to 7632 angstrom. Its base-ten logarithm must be 1.37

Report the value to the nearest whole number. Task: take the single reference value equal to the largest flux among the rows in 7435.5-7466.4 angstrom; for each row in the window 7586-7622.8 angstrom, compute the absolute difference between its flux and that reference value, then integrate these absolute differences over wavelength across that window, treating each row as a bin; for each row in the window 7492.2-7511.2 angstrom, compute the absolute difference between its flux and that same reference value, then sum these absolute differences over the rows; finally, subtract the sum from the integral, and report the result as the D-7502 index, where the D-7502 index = 31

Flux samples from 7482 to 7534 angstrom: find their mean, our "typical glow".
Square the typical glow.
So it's 596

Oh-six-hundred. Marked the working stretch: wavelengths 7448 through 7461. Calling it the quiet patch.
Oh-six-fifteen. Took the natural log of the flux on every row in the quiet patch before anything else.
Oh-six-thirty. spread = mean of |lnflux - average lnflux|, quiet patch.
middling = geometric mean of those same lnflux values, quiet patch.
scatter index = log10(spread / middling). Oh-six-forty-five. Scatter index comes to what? -2.46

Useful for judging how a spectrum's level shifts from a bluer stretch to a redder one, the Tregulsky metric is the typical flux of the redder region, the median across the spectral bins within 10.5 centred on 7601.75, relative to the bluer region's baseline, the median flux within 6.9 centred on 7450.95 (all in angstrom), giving 1.00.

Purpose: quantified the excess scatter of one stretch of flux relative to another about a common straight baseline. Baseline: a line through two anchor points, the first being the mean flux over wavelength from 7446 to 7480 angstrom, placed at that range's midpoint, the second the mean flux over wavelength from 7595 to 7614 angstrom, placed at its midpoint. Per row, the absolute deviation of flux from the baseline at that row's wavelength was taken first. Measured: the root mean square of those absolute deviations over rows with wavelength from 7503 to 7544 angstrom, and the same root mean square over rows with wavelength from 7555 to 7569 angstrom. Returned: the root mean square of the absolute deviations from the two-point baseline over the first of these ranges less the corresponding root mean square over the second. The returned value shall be -0.05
